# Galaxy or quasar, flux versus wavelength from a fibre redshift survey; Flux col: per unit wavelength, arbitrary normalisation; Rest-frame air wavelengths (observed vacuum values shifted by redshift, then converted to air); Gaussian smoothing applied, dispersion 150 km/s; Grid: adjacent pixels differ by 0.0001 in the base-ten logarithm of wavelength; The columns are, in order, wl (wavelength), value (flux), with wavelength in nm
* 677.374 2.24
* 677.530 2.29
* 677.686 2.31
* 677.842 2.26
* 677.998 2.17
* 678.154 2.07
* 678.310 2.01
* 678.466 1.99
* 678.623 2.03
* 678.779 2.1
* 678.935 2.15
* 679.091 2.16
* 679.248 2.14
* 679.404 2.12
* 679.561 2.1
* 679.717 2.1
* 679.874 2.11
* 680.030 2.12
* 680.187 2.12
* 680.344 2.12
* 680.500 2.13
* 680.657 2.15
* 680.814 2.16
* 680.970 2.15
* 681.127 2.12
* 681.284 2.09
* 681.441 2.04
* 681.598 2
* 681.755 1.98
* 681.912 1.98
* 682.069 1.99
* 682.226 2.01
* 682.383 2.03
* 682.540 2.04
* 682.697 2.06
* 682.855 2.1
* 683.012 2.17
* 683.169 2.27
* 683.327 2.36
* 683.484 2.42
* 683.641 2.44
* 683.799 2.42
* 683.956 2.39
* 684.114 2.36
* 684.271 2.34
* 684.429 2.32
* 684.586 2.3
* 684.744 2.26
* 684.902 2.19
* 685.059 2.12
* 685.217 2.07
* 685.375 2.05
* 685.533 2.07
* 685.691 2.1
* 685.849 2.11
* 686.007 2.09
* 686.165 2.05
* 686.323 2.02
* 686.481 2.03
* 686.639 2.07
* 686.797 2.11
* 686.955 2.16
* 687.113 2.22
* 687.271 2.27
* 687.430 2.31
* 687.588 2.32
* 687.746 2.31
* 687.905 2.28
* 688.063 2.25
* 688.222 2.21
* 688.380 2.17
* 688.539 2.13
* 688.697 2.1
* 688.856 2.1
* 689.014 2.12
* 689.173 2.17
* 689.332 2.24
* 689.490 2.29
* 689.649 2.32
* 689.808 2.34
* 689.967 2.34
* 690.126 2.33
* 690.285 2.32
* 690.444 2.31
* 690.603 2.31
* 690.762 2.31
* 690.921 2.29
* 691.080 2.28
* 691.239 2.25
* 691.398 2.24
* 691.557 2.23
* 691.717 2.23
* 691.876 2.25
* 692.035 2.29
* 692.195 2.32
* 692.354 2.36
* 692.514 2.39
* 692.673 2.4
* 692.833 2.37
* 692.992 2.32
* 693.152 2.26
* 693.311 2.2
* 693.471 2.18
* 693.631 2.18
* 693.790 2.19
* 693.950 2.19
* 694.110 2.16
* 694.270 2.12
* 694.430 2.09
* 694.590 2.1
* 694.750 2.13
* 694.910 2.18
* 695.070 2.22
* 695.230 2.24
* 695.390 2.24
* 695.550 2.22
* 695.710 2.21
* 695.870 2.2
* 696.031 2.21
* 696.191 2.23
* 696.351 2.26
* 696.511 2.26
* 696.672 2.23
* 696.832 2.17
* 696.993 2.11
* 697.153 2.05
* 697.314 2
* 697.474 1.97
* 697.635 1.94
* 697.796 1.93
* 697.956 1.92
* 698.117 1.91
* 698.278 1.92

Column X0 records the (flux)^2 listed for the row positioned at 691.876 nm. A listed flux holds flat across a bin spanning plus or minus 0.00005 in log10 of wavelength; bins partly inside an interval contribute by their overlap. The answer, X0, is 5.1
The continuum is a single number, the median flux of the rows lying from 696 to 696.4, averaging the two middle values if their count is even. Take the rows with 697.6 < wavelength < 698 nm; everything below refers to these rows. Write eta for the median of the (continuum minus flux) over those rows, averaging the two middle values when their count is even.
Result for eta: 0.30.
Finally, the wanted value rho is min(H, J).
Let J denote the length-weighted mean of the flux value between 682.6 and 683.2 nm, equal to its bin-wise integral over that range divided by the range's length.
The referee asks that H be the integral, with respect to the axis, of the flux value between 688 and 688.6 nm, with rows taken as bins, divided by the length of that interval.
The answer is 2.14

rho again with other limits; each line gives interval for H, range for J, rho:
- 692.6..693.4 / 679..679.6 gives 2.13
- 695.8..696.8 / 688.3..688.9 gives 2.13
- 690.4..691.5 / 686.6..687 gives 2.12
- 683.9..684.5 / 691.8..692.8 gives 2.34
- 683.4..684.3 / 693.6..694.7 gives 2.15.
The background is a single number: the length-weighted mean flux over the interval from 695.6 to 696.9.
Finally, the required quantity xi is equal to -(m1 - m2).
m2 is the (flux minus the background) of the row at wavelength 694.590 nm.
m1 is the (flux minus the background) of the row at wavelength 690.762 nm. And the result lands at -0.2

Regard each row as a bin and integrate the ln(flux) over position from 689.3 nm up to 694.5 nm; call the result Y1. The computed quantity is 4.26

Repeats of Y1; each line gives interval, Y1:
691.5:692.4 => 0.74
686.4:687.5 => 0.85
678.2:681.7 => 2.59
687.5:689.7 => 1.75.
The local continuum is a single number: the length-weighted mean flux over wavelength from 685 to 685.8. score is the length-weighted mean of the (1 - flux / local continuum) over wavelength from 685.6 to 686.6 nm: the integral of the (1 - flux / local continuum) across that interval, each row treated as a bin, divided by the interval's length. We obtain 0.01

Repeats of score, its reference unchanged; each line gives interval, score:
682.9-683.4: -0.08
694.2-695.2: -0.03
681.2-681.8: 0.02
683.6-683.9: -0.17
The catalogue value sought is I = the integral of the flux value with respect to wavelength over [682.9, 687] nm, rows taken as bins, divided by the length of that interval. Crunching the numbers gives 2.20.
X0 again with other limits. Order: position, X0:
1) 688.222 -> 4.9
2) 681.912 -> 3.9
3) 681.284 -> 4.4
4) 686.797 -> 4.5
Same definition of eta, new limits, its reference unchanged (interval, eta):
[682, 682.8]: 0.20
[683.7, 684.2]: -0.16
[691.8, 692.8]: -0.11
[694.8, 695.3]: 0.01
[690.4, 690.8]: -0.08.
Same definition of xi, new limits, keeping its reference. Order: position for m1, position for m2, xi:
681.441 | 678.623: 0.0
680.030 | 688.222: 0.1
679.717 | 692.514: 0.3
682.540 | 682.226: 0.0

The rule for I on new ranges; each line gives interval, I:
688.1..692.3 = 2.25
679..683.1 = 2.09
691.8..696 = 2.23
